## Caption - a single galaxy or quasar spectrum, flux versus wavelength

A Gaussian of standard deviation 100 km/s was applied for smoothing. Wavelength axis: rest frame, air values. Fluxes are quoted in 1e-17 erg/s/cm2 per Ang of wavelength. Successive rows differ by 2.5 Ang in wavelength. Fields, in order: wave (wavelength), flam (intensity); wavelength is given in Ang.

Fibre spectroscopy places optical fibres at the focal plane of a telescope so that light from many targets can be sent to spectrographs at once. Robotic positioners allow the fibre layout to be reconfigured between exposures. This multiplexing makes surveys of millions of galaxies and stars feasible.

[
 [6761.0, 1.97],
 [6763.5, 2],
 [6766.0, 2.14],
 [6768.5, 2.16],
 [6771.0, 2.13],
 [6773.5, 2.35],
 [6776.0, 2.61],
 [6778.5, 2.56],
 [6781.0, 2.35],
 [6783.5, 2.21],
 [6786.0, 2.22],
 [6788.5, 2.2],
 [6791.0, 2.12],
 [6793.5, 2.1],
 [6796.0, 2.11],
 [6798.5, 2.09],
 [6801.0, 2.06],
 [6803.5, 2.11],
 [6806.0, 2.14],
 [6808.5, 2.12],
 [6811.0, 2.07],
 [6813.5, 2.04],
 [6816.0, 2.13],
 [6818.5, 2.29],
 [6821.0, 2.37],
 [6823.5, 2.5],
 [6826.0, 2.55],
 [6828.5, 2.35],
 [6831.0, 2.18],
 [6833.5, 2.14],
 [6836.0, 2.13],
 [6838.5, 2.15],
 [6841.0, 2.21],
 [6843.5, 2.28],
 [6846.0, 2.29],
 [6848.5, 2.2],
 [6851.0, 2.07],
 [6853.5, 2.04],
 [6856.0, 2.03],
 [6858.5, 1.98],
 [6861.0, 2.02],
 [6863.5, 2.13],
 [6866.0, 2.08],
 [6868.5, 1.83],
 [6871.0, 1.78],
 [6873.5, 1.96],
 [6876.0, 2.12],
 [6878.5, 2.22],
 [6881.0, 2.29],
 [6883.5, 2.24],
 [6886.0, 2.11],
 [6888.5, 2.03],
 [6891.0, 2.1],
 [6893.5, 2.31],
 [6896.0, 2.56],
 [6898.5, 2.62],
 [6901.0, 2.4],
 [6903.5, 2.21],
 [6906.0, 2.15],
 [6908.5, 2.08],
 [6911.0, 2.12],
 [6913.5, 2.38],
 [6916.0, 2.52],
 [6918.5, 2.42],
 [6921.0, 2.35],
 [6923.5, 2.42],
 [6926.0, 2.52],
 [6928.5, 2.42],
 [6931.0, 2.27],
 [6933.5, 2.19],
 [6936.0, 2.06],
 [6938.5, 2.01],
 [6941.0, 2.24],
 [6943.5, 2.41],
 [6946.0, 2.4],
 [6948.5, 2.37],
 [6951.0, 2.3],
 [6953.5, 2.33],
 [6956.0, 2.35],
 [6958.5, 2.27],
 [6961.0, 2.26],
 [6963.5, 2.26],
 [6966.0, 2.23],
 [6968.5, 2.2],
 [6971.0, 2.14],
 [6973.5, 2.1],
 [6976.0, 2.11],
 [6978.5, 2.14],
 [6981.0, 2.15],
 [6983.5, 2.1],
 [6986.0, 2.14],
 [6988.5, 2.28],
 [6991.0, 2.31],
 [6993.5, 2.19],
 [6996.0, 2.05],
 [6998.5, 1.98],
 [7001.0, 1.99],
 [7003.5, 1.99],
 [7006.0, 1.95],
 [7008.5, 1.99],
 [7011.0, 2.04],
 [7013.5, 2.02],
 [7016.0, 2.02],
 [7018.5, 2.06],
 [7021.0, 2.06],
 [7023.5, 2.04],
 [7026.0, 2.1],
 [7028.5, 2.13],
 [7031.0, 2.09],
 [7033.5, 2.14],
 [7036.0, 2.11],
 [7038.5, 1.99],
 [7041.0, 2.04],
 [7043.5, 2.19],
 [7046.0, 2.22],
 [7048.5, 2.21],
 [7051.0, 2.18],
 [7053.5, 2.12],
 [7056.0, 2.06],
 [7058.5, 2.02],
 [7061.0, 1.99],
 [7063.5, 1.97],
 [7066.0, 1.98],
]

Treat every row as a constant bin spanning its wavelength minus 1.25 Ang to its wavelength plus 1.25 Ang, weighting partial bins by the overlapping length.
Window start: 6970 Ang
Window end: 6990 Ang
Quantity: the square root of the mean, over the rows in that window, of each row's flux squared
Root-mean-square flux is 2.15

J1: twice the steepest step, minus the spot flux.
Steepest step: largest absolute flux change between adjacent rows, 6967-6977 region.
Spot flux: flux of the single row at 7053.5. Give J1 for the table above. -2.00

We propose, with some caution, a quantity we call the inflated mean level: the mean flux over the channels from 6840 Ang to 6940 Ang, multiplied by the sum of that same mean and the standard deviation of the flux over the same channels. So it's 5.3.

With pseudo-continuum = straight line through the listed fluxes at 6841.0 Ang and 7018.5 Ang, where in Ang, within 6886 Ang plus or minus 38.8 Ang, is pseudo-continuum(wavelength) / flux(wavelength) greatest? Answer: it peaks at 6871.0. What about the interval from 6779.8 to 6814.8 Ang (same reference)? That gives 6813.5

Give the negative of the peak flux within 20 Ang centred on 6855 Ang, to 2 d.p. -2.29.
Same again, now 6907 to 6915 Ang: -2.38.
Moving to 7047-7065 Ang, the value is -2.21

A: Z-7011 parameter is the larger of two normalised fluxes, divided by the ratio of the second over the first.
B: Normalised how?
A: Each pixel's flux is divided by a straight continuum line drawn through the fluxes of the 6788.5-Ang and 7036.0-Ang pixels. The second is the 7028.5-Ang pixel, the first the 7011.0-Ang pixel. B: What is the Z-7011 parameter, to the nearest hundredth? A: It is 0.96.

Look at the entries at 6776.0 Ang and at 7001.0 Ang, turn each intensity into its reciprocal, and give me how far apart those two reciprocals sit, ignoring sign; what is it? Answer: 0.119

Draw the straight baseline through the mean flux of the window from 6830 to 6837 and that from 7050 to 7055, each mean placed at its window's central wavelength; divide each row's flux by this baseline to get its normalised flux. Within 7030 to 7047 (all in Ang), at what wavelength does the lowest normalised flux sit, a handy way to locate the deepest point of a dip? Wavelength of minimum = 7038.5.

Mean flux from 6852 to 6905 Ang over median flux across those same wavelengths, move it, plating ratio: 1.02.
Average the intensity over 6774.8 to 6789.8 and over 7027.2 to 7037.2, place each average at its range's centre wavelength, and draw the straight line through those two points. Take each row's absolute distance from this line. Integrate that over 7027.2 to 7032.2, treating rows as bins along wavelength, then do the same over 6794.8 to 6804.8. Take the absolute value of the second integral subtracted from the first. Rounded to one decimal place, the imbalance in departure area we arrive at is 2.4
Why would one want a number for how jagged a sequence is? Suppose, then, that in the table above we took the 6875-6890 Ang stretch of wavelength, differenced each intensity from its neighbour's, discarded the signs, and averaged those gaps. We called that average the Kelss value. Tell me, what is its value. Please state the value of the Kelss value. 0.09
